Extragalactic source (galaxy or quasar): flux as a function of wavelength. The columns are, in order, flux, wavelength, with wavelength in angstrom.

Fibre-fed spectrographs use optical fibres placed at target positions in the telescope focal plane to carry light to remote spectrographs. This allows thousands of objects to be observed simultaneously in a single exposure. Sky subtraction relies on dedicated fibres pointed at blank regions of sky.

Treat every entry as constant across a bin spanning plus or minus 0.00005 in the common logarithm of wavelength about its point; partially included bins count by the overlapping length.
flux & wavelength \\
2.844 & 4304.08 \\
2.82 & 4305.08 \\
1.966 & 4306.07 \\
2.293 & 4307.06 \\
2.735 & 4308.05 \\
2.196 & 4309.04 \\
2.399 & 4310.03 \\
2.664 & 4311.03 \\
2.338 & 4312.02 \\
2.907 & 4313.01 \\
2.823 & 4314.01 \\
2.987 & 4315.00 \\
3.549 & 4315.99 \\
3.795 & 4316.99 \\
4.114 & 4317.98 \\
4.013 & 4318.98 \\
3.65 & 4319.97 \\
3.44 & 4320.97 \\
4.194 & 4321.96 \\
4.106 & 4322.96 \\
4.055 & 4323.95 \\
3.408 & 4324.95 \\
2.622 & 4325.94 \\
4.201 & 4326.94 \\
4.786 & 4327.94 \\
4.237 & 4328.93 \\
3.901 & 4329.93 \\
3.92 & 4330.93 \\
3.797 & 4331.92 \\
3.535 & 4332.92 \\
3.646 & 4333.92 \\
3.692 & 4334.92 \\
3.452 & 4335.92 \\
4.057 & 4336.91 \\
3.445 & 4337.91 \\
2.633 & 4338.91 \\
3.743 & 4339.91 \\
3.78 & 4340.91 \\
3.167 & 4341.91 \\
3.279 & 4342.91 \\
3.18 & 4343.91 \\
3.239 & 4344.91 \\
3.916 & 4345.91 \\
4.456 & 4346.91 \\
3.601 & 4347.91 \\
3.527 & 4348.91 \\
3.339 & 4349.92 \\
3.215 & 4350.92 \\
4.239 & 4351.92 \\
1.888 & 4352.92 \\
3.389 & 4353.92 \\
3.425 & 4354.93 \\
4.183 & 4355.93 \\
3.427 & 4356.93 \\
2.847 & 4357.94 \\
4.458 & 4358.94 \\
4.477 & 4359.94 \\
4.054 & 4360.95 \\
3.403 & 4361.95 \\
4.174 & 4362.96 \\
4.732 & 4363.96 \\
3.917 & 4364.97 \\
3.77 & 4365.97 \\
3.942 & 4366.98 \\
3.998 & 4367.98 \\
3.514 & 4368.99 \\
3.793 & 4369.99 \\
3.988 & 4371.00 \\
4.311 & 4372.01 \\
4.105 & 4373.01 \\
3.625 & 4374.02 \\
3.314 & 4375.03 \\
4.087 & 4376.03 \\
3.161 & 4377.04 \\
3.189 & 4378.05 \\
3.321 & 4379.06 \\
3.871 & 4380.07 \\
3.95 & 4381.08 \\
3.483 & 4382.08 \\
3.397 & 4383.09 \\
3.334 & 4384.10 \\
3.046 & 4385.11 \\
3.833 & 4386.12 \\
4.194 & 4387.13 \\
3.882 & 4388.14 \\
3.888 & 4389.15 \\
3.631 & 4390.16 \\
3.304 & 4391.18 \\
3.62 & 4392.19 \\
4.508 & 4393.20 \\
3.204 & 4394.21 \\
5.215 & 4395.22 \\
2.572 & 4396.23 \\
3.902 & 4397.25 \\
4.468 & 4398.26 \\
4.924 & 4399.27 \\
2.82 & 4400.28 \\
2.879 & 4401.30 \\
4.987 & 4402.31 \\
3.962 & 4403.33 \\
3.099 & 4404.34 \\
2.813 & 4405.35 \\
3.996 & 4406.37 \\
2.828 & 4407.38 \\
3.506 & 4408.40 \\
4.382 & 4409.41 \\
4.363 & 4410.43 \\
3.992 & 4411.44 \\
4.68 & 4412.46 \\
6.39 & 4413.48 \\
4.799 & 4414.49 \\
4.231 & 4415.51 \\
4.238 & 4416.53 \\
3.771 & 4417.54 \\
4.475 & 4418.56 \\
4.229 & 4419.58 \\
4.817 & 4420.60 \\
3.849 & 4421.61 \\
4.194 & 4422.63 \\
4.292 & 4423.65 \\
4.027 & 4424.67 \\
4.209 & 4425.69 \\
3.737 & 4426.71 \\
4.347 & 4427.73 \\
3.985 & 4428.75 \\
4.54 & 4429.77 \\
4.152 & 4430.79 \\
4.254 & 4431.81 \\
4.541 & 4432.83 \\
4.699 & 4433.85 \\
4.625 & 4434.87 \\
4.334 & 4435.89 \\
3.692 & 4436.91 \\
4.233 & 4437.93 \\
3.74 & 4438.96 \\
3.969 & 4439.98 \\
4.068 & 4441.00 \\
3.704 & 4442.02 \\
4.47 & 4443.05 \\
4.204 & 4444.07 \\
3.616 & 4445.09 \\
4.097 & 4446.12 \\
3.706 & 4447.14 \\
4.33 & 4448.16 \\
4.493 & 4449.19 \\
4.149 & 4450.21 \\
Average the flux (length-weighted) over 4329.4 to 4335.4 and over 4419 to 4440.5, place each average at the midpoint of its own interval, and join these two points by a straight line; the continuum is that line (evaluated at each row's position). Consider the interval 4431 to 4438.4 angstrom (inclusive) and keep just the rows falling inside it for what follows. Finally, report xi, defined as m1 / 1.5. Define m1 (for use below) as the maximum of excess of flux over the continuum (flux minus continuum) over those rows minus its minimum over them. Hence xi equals 0.7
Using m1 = 1.0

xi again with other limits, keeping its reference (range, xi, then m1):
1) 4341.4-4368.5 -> 1.9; 2.8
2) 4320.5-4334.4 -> 1.4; 2.2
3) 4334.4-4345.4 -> 1.0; 1.4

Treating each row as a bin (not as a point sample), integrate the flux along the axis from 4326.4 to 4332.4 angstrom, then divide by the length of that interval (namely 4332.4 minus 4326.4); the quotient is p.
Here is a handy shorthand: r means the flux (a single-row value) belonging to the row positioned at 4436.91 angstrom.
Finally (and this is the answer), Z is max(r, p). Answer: 4.13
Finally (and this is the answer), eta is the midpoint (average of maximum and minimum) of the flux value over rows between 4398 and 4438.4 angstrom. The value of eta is 4.6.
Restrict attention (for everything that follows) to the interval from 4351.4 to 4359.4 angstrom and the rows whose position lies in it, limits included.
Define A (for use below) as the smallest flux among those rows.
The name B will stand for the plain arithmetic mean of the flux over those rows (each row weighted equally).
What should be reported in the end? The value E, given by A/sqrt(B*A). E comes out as 0.736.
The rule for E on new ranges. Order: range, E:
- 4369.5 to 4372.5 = 0.970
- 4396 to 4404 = 0.821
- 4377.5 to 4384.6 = 0.954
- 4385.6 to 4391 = 0.967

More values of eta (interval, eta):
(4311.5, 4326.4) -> 3.3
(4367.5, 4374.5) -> 3.9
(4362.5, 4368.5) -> 4.3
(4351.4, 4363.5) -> 3.2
